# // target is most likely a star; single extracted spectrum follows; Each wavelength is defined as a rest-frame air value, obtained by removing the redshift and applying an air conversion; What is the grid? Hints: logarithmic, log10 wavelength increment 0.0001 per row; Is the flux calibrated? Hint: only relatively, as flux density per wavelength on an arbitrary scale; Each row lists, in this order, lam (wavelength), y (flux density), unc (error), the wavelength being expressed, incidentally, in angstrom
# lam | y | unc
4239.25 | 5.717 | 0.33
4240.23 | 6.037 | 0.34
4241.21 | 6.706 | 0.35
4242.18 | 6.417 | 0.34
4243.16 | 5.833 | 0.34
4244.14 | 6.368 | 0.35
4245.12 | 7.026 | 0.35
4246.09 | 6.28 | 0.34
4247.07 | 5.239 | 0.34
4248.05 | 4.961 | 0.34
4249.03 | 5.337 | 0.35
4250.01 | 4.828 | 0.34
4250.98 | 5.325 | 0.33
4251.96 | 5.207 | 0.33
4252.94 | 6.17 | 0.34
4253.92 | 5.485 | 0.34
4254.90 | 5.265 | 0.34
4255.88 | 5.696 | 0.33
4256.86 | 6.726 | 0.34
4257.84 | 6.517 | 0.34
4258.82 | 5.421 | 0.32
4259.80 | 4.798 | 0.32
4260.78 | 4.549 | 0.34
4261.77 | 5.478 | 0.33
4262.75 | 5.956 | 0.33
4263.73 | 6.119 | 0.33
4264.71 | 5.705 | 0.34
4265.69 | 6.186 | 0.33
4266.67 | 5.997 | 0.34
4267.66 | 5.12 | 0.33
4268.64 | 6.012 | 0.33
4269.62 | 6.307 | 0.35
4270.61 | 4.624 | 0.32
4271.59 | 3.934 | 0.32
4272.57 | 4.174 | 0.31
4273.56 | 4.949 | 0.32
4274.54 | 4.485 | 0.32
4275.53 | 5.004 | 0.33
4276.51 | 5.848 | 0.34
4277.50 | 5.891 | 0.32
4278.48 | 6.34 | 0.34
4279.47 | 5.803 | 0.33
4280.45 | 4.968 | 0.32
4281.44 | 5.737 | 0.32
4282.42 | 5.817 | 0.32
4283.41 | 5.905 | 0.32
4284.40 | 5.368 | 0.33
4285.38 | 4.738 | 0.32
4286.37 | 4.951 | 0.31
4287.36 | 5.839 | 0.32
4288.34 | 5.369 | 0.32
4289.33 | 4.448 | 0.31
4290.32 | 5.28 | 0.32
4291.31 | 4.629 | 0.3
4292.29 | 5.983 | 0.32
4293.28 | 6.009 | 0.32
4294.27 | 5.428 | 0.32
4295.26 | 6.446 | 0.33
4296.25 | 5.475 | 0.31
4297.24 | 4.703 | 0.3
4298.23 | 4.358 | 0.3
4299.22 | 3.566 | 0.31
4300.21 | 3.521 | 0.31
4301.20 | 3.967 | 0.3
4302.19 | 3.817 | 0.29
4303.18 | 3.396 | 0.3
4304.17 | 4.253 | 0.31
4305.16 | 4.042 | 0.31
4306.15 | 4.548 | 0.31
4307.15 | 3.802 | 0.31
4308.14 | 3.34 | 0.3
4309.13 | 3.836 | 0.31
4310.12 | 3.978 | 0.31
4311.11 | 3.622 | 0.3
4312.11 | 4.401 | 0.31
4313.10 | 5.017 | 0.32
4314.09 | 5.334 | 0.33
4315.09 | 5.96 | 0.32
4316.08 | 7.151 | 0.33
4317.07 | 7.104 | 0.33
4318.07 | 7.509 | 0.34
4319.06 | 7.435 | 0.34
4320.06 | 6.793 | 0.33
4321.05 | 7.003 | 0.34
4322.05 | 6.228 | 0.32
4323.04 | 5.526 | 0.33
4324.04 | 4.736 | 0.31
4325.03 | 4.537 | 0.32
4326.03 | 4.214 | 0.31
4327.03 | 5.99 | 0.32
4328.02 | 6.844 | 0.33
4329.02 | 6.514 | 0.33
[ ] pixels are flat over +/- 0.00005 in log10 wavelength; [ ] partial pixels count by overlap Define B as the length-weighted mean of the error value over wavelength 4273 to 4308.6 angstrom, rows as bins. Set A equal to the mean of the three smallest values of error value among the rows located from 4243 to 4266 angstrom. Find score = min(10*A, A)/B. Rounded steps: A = 0.323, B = 0.315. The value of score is 1.02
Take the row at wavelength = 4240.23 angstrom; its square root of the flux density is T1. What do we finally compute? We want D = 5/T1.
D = 2.03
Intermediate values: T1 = 2.46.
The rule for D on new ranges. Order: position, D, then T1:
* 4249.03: 2.16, 2.31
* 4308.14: 2.74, 1.83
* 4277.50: 2.06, 2.43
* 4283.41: 2.06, 2.43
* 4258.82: 2.15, 2.33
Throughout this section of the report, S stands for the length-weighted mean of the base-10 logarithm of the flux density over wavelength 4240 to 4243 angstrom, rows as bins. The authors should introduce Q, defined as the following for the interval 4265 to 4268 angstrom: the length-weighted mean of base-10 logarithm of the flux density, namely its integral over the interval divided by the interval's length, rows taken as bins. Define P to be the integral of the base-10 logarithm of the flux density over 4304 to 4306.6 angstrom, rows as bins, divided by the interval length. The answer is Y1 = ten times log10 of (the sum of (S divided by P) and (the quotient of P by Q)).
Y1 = 3.22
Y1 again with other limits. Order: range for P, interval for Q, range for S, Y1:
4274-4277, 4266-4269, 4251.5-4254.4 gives 3.00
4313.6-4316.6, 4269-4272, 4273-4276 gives 3.01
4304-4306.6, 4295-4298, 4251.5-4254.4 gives 3.13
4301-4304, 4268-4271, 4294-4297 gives 3.18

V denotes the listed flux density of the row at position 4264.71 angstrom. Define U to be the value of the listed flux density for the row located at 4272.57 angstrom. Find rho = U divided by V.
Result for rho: 0.73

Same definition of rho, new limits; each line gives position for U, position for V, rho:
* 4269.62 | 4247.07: 1.20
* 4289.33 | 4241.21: 0.66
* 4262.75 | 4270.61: 1.29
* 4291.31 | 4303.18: 1.36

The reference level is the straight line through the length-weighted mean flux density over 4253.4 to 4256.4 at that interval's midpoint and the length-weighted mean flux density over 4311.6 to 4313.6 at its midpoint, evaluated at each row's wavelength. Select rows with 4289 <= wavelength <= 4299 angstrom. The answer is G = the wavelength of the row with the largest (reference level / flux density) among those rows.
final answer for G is 4289.33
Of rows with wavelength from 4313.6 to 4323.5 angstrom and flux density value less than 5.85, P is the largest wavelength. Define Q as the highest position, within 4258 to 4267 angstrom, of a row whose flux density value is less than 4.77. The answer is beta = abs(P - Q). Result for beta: 62.3 angstrom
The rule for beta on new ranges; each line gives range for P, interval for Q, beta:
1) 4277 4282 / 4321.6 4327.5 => 44.6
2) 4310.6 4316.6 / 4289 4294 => 22.8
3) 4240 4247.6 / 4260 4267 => 13.7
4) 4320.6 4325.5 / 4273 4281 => 50.5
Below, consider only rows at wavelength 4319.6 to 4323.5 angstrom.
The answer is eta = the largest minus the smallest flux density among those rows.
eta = 1.48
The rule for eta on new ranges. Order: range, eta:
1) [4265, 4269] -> 1.07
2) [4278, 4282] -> 1.37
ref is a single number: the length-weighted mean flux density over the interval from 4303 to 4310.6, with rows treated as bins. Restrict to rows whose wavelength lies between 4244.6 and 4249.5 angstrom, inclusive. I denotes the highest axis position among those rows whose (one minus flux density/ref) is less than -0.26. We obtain 4249.03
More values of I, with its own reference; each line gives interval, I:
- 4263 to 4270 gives 4269.62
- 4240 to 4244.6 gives 4244.14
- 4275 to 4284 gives 4283.41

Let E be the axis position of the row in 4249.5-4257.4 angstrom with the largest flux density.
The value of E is 4256.86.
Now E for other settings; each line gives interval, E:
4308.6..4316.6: 4316.08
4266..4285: 4278.48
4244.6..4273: 4245.12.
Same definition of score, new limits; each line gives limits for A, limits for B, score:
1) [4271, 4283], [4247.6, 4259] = 0.94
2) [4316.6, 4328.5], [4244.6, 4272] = 0.94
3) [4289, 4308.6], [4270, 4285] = 0.92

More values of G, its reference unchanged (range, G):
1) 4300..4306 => 4303.18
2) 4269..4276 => 4271.59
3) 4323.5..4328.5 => 4326.03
